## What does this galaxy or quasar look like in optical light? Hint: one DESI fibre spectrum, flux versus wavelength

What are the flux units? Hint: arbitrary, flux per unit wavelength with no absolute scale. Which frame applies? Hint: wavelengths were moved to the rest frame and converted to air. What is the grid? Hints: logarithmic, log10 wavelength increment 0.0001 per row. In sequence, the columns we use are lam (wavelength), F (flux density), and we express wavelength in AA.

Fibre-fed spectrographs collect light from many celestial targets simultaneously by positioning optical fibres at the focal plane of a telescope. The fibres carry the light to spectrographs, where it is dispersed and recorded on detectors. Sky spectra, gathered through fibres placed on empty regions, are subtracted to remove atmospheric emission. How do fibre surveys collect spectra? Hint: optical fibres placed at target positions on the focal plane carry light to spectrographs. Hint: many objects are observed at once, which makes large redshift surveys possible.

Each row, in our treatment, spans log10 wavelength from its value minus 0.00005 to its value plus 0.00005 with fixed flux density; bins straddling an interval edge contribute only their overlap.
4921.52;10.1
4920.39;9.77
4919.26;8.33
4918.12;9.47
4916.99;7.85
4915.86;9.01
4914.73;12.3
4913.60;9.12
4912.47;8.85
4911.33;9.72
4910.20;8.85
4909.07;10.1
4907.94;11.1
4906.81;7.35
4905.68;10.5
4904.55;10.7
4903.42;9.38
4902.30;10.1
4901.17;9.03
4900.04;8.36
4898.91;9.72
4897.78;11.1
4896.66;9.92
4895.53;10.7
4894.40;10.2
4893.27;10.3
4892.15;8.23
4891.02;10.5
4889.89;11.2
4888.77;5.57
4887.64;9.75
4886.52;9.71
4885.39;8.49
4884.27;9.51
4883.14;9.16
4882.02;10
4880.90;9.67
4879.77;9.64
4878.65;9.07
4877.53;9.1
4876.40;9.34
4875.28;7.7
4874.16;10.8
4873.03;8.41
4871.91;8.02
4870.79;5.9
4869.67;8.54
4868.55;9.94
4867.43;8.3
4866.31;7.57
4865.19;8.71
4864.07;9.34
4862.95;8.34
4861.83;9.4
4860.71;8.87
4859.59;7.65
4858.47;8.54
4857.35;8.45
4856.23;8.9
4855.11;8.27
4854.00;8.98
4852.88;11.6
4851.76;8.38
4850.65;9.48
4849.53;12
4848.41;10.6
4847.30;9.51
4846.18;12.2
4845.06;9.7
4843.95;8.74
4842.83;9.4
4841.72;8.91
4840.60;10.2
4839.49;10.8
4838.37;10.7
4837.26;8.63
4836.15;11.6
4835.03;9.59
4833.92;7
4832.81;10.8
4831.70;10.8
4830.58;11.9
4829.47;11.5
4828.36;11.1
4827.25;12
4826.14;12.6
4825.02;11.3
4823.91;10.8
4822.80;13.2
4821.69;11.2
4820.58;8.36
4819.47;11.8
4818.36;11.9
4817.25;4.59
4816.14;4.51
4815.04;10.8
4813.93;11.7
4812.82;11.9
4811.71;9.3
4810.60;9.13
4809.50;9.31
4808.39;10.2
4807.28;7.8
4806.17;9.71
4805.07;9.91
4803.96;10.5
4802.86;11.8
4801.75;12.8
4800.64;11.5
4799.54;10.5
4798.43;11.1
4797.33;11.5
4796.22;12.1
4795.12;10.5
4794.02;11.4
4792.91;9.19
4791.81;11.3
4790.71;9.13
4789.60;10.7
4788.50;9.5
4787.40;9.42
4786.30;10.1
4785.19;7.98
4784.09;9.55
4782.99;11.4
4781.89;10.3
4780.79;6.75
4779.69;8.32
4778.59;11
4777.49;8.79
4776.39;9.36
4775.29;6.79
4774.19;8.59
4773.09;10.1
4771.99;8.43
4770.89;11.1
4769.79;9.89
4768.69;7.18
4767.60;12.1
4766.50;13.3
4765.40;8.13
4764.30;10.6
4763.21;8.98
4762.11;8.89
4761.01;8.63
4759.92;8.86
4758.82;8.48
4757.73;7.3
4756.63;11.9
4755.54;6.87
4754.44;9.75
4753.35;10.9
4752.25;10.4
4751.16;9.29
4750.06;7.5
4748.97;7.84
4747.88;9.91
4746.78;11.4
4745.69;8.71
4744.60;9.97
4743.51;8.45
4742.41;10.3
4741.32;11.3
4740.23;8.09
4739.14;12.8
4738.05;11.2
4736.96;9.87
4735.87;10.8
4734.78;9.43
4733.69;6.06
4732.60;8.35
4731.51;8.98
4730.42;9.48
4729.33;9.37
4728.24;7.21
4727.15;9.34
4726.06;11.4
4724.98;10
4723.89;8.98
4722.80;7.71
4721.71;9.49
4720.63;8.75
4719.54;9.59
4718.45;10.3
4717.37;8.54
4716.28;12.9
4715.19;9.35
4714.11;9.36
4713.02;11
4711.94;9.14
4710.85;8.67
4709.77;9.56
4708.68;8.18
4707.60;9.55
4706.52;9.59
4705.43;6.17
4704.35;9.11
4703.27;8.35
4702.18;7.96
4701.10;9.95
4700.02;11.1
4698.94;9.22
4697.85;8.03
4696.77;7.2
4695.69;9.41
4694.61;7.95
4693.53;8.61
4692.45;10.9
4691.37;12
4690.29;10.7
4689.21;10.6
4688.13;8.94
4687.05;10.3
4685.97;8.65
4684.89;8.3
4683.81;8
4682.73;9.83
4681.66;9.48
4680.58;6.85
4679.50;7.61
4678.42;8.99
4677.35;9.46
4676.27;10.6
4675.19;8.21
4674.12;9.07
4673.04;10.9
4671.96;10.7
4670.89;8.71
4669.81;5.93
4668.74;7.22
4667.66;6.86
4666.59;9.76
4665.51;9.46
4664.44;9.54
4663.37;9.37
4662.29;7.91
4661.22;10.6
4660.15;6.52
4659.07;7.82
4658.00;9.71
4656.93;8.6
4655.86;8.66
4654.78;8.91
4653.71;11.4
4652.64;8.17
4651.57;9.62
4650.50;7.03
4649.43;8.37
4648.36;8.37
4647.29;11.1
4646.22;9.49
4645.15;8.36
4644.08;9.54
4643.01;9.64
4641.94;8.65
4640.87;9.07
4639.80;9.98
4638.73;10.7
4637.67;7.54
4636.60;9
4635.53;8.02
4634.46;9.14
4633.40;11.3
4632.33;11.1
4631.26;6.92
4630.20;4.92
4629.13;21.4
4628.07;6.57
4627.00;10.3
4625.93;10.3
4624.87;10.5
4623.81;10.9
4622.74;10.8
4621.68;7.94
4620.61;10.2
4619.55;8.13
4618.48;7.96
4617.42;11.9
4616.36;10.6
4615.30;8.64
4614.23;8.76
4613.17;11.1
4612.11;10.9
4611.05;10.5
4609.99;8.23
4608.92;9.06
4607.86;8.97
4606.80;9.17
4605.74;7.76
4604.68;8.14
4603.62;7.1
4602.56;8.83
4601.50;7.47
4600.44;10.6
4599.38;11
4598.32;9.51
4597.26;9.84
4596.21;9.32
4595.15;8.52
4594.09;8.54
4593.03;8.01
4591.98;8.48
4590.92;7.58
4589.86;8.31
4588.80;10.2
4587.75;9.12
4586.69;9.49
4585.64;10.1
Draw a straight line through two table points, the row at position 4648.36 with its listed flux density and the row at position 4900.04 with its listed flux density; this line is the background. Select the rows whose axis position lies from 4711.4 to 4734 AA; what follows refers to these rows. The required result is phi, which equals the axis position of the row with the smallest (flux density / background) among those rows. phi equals 4733.69 AA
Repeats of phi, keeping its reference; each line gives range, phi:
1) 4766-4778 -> 4775.29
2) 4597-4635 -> 4630.20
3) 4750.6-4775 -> 4755.54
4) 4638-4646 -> 4645.15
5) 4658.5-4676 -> 4669.81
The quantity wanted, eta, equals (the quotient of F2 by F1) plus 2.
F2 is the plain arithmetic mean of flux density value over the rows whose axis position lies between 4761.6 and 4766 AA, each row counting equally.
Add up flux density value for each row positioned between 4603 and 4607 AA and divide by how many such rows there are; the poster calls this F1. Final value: 3.1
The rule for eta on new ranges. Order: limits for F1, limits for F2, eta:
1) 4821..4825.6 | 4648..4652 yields 2.7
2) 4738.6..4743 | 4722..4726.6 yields 2.9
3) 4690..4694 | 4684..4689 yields 2.9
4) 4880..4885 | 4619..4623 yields 3.0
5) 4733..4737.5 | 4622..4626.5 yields 3.2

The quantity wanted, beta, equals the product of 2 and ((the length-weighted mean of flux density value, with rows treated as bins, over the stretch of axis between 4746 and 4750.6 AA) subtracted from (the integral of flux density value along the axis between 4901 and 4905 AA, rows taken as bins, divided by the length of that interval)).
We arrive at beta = 1.4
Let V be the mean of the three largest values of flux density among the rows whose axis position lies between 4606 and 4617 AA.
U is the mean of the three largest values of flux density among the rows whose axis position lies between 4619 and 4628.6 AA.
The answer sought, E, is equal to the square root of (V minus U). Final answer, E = 0.4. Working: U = 10.7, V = 10.9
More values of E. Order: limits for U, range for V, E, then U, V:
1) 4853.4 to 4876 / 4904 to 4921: 1.1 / 10.0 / 11.4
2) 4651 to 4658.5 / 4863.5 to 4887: 0.1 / 10.2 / 10.2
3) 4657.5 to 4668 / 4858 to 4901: 1.0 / 10.0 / 11.0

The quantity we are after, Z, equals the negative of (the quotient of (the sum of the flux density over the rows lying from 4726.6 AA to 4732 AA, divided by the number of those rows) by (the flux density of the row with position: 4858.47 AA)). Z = -1.04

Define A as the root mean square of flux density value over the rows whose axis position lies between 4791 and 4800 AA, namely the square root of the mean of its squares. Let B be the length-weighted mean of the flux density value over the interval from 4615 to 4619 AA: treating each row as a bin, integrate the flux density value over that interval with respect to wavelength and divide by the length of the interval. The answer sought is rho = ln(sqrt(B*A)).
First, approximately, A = 11.0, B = 9.9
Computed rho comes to 2.34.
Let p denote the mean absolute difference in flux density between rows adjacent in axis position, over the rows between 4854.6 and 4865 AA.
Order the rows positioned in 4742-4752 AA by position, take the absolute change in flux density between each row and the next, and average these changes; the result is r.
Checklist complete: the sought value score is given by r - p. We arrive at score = 0.9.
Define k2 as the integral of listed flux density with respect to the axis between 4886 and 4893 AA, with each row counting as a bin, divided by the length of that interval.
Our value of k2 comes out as 9.2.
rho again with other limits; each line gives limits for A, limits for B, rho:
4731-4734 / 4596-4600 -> 2.18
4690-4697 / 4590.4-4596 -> 2.19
